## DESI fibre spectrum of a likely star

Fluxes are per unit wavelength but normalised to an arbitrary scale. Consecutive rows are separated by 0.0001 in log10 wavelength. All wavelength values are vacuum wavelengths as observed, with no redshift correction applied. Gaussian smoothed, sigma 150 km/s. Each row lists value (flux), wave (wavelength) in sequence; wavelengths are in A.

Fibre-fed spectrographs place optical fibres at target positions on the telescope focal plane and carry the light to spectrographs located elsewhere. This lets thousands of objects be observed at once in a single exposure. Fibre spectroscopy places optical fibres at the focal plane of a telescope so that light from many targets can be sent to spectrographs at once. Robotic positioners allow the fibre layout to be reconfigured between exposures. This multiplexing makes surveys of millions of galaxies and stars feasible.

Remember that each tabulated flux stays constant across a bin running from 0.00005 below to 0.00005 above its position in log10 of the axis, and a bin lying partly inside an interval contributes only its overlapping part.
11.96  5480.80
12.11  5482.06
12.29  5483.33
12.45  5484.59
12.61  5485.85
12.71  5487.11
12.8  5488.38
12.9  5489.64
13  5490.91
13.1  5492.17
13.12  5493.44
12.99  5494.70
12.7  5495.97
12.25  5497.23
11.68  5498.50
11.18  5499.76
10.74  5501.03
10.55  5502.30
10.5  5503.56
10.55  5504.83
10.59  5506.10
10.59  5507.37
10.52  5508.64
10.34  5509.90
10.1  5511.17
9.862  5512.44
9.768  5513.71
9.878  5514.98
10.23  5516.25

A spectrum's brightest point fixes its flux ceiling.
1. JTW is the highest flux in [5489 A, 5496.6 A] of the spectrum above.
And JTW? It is 13.12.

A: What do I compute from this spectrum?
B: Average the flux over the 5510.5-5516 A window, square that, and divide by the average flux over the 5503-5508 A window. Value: 9.3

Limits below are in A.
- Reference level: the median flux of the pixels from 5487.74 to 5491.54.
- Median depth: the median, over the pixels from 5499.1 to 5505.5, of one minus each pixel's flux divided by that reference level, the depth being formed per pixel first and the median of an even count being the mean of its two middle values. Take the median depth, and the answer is 0.18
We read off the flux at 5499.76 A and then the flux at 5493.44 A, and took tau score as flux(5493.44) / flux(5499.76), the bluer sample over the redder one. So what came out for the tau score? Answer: 1.17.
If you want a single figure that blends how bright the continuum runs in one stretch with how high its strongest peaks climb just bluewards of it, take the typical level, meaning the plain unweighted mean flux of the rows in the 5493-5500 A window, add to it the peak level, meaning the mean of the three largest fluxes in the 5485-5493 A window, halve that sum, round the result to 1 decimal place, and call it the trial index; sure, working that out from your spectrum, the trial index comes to 12.7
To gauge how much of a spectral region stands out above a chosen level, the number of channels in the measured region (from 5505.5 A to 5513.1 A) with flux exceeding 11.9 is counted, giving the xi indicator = 0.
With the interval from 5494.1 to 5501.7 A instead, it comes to 3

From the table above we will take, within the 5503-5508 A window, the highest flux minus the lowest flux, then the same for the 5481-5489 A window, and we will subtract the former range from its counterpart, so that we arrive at 0.60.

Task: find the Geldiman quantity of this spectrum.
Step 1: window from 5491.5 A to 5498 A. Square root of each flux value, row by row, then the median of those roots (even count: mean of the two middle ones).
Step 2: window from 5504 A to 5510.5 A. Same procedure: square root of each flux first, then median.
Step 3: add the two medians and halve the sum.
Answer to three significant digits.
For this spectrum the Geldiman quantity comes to 3.43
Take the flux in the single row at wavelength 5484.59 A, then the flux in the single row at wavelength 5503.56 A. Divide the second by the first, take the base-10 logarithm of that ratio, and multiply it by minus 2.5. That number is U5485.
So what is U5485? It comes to 0.18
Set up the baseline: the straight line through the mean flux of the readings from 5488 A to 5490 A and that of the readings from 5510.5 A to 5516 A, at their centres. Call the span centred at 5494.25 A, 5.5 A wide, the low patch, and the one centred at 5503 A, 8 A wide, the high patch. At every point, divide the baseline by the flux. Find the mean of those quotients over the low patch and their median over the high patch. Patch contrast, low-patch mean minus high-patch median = -0.10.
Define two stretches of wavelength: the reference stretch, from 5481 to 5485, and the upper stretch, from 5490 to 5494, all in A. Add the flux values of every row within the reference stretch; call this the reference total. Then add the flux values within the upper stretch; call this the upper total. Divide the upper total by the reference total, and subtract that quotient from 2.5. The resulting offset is 1.44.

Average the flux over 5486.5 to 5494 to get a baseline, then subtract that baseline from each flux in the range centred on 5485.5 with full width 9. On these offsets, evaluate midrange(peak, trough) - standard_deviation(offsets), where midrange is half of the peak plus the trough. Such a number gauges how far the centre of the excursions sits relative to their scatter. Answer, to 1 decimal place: -0.7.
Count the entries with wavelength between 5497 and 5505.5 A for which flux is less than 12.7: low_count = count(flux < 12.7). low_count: 7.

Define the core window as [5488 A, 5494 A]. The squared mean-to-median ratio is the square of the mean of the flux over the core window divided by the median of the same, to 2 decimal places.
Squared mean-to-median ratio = 1.00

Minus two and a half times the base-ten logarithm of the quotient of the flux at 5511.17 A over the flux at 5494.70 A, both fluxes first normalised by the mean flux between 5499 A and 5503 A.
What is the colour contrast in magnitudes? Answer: 0.27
